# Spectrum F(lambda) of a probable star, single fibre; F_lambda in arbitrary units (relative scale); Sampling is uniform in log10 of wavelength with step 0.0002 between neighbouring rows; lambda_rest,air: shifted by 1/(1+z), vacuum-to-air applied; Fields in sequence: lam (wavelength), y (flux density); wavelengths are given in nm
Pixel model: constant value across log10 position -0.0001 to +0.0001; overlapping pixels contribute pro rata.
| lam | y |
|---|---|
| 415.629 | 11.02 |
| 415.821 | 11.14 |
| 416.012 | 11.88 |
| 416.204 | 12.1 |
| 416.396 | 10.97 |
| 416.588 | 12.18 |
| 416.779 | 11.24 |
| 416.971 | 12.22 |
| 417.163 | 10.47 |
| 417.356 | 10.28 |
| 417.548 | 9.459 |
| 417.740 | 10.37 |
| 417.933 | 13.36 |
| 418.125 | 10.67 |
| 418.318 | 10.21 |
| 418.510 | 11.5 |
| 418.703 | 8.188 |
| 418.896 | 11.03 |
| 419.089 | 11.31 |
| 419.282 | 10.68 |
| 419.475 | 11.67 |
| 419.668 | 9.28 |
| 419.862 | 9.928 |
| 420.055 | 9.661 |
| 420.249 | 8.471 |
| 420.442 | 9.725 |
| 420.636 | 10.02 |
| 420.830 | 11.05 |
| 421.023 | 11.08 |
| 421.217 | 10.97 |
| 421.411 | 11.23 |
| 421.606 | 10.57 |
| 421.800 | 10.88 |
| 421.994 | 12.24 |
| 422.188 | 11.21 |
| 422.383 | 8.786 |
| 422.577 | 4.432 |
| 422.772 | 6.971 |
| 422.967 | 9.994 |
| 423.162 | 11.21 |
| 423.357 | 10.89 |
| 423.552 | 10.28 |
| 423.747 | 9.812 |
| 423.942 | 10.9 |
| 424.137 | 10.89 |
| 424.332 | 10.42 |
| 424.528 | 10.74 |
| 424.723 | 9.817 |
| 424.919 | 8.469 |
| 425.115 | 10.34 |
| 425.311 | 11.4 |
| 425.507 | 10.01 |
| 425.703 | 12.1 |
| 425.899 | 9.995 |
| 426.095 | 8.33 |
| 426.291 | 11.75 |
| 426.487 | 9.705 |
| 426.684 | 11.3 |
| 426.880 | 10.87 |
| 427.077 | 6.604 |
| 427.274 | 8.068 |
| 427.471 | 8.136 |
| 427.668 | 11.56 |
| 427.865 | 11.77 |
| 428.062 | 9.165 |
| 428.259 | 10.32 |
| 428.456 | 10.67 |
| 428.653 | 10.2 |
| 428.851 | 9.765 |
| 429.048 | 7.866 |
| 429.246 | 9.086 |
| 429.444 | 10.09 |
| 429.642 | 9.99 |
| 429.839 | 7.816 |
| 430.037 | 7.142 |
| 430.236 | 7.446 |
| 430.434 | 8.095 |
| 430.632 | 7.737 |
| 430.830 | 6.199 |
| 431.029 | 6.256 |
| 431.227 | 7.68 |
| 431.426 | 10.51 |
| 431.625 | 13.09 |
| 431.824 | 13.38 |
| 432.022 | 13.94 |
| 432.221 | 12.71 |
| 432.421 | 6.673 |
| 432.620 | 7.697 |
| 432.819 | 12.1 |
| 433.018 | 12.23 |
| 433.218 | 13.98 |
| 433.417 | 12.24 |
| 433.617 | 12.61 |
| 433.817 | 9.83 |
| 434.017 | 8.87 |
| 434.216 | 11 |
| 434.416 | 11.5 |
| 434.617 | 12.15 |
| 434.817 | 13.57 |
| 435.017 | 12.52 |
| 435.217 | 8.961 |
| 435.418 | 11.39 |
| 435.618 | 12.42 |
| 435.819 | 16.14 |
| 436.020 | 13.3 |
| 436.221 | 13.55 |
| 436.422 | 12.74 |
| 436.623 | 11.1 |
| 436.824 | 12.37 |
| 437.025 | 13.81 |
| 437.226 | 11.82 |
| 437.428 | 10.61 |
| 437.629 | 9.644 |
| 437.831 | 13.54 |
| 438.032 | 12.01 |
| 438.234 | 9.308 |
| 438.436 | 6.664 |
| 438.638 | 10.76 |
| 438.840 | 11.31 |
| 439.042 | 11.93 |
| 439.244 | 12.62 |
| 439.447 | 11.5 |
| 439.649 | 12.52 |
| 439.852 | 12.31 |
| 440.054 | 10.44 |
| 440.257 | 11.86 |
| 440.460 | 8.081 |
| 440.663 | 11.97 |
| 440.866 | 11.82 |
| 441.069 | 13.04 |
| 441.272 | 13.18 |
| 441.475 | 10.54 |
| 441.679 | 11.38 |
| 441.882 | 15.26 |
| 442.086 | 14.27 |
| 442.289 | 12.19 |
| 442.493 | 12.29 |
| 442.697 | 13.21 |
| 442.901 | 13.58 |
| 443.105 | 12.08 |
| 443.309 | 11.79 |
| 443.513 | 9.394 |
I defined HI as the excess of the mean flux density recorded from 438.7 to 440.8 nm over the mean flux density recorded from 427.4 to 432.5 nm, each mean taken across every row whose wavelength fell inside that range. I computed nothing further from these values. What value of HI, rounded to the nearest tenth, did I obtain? 1.9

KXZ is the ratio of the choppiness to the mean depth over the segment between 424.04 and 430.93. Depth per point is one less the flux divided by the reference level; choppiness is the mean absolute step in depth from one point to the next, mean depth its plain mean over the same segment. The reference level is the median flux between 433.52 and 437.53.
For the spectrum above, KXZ 0.49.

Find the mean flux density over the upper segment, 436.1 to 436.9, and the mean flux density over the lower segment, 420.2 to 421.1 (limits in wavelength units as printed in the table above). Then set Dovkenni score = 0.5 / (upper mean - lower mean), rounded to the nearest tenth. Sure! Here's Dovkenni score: 0.2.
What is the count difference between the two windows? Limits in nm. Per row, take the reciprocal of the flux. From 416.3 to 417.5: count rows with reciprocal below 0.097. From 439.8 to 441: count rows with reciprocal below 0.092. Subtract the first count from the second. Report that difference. -1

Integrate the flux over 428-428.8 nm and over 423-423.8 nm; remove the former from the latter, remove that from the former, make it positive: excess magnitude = 8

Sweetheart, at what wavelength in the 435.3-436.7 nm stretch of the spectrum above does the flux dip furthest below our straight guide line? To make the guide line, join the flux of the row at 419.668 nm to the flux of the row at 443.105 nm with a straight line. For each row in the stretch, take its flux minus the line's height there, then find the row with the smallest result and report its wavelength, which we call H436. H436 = 436.623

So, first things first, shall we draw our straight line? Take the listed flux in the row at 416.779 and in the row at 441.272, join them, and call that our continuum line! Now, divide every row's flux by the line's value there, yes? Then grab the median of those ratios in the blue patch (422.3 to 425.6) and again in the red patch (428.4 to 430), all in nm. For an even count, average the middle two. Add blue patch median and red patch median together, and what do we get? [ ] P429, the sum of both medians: 1.68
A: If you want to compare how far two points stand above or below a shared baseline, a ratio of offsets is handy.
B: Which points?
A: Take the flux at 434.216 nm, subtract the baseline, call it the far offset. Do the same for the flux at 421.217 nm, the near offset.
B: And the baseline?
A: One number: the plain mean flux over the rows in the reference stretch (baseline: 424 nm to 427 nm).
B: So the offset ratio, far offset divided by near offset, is 1.1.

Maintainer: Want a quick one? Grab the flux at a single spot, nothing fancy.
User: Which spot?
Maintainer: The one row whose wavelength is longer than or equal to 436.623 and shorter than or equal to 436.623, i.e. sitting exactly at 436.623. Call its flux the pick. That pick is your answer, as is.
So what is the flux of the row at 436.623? 11.1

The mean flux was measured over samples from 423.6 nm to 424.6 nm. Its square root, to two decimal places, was 3.25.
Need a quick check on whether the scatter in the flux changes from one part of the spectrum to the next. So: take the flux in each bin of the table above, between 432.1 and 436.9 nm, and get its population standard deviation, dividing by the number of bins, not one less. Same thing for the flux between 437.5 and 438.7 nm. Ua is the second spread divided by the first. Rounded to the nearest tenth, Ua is 1.1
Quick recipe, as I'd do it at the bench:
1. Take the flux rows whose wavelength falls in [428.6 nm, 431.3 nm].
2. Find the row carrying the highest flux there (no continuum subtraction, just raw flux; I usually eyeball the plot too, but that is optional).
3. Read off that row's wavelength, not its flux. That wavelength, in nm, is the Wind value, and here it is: 428.653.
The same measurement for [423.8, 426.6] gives 425.703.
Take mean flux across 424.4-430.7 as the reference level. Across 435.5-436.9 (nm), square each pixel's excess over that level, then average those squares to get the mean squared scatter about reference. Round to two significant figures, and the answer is 14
